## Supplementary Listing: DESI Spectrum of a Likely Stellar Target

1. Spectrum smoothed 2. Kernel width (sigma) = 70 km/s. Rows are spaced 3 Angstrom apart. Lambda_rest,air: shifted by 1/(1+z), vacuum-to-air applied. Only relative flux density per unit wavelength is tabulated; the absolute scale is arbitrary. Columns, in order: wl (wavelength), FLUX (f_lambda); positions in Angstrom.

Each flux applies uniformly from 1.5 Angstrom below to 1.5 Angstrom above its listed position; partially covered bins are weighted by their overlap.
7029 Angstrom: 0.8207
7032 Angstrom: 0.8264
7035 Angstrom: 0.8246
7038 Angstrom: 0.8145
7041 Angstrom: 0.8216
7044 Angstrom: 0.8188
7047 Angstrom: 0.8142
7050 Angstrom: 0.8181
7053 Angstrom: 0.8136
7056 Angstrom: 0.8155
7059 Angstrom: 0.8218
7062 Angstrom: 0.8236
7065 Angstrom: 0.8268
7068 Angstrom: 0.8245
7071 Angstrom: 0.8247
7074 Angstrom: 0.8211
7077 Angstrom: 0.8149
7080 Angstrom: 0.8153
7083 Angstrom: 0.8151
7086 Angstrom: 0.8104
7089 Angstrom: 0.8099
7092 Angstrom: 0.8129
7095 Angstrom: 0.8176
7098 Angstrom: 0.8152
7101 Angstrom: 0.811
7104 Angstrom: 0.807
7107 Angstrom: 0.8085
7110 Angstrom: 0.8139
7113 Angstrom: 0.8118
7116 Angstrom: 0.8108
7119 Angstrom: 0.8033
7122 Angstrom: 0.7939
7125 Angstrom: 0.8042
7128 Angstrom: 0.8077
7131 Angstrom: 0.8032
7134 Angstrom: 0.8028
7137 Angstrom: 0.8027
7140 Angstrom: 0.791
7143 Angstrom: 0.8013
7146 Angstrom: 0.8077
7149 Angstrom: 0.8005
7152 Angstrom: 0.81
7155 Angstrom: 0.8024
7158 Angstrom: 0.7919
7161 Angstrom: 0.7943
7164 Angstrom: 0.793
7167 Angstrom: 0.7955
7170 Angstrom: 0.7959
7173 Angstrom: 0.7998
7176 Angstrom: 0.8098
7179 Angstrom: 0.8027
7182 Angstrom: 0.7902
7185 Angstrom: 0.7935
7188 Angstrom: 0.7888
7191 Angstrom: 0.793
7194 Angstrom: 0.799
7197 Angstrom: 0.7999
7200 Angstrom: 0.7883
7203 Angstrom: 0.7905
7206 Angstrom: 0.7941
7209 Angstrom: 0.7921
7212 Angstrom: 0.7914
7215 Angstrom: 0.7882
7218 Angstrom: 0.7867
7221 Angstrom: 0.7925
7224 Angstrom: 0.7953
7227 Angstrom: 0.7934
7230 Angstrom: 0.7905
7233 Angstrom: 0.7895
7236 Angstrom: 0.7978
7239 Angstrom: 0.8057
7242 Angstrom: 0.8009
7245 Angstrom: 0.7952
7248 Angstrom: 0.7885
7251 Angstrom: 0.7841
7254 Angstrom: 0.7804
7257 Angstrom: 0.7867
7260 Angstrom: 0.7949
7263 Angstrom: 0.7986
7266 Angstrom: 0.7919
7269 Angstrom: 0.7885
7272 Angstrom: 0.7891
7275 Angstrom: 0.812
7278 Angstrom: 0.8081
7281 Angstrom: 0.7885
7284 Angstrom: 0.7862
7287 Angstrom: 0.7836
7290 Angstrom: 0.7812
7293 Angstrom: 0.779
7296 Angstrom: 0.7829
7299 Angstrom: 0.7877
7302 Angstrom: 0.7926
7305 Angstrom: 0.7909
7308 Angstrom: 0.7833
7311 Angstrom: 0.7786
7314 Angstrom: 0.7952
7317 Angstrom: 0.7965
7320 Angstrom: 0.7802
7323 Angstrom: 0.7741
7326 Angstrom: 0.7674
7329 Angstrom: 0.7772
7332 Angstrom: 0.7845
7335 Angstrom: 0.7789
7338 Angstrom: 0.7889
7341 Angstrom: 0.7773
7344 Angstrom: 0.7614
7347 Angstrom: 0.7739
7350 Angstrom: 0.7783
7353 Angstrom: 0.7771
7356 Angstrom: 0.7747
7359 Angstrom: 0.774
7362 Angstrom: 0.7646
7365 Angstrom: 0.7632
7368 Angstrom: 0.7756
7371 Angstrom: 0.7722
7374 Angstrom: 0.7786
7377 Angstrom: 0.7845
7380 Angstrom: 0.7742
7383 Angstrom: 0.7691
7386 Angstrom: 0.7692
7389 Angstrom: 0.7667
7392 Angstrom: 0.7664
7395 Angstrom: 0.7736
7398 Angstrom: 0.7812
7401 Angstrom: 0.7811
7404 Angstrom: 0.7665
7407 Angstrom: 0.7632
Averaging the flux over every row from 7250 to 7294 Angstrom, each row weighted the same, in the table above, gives 0.790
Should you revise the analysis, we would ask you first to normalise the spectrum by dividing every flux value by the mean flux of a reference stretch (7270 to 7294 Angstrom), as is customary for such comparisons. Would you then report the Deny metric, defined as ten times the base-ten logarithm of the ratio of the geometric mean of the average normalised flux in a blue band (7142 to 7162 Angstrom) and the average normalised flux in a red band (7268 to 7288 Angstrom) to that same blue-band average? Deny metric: -0.020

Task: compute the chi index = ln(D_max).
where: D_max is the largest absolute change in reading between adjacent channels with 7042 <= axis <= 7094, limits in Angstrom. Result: -5.07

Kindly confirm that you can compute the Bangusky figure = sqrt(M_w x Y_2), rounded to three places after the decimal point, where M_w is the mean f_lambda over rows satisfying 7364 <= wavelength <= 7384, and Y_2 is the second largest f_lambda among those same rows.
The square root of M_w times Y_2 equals 0.776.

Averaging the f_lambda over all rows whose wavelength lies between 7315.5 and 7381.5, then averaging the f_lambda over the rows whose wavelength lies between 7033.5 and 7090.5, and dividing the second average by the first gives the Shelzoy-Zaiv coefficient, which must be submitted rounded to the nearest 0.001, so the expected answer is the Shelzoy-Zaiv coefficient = 1.054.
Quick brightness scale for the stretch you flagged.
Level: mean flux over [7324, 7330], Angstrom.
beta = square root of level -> 0.879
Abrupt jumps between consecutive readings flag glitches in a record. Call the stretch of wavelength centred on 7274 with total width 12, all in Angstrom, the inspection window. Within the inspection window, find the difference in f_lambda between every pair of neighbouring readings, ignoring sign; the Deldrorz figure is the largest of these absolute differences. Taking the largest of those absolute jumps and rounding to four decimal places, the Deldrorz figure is 0.0229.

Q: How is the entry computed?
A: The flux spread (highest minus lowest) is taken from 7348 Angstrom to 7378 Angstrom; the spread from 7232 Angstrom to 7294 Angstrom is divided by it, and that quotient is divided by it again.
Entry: 73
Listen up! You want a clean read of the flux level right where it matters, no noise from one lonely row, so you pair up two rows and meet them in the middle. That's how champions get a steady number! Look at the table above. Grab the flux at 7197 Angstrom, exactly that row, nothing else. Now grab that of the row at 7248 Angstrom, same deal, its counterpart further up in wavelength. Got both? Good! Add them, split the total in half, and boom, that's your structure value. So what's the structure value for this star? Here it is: 0.794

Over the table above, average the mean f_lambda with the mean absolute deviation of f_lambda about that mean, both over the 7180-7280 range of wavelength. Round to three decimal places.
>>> 0.399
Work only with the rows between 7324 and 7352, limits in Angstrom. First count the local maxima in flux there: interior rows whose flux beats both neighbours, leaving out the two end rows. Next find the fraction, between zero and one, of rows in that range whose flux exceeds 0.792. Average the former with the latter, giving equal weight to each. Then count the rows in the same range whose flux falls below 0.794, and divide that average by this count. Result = 0.111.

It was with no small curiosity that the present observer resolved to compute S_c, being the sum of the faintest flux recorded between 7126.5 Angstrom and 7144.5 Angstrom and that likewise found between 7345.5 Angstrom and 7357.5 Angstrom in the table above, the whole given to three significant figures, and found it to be 1.56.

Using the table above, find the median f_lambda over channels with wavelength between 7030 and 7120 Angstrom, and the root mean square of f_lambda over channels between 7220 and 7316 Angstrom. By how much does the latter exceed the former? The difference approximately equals -0.024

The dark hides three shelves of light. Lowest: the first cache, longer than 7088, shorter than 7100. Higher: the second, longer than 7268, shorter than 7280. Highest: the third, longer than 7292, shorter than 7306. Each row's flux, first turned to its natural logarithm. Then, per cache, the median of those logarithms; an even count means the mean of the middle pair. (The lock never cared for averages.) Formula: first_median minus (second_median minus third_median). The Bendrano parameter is -0.219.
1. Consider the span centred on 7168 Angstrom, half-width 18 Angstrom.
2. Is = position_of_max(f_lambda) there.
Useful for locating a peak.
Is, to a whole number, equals 7152 Angstrom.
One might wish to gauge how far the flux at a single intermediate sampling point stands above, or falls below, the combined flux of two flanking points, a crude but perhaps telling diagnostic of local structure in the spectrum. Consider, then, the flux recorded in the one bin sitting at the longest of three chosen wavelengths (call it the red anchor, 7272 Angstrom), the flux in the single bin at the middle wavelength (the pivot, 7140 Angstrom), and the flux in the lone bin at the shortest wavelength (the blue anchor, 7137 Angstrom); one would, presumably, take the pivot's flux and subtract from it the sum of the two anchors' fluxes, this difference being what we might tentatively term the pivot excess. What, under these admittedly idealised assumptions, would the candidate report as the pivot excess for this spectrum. -0.80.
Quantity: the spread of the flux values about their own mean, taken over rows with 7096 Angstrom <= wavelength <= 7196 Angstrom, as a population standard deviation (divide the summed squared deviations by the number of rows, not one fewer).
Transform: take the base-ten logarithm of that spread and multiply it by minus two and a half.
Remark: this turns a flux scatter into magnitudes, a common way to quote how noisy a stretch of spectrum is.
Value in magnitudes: 5.3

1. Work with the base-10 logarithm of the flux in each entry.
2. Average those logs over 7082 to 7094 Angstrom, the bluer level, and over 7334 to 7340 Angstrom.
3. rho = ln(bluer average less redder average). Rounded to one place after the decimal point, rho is -4.2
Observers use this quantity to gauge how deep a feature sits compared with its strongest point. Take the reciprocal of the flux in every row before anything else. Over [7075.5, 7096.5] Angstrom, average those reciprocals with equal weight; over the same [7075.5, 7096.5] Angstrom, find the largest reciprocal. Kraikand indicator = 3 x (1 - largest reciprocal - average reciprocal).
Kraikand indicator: -4.4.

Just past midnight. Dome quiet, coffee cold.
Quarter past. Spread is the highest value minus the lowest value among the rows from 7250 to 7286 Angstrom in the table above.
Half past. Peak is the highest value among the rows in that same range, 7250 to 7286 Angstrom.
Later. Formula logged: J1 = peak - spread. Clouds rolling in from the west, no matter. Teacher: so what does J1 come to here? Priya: 0.780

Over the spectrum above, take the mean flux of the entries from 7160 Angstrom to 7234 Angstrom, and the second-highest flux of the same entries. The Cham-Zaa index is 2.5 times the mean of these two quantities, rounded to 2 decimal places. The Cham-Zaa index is 2.00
